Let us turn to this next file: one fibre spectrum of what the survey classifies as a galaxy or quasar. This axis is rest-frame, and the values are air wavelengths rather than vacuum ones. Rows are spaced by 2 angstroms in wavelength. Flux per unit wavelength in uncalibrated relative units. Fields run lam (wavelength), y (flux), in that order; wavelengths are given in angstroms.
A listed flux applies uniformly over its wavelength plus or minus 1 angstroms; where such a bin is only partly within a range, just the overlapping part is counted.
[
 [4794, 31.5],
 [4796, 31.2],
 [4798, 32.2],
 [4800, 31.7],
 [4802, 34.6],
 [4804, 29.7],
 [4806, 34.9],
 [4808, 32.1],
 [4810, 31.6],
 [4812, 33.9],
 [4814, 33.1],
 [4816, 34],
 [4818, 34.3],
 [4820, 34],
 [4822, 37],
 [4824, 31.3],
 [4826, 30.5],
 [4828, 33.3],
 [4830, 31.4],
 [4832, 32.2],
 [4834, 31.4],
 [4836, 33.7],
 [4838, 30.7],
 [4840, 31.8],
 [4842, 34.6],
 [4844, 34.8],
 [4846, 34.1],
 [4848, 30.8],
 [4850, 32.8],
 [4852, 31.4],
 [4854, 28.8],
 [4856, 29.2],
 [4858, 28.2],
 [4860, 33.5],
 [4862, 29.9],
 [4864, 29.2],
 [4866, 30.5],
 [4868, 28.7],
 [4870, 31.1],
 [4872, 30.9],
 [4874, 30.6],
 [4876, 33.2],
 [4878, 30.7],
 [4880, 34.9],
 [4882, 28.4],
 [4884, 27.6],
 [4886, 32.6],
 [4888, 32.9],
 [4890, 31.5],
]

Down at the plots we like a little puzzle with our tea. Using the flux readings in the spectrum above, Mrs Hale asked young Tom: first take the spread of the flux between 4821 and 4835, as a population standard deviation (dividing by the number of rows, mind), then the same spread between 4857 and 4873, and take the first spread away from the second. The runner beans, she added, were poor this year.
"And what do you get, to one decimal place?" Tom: -0.5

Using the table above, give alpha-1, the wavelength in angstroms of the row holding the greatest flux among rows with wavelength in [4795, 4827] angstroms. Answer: 4822 angstroms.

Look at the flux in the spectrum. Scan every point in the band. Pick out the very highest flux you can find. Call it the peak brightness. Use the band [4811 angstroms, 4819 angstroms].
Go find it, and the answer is 34.3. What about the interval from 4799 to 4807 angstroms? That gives 34.9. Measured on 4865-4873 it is 31.1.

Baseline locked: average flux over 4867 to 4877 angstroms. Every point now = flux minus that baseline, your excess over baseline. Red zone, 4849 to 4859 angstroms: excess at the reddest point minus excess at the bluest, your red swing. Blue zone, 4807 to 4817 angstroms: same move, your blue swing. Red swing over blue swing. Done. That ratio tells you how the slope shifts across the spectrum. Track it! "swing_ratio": -2.4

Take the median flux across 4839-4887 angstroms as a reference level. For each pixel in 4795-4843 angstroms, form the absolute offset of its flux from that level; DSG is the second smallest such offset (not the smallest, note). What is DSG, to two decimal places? 0.35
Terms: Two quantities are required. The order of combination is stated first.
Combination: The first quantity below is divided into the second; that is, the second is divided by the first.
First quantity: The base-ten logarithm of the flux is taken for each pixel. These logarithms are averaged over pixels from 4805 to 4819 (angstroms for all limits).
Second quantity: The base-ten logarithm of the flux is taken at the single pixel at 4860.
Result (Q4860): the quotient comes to 1.00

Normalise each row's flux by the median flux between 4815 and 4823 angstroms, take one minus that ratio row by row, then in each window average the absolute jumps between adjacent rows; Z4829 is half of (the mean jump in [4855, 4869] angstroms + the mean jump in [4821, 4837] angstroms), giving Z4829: 0.065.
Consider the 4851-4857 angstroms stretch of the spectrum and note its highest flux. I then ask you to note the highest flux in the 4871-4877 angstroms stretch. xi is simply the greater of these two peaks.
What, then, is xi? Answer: 33.2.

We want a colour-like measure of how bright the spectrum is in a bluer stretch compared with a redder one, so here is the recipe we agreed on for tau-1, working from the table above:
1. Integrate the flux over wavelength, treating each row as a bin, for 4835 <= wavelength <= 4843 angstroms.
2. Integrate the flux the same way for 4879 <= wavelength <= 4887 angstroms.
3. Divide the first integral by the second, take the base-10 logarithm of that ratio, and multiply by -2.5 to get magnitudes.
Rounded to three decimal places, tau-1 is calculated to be -0.062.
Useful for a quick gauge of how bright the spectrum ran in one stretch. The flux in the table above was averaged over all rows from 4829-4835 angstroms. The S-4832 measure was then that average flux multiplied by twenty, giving 633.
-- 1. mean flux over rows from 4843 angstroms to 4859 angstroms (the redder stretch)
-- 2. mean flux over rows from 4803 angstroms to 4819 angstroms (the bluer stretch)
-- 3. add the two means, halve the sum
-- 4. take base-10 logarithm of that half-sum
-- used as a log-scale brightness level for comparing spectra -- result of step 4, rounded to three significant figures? 1.51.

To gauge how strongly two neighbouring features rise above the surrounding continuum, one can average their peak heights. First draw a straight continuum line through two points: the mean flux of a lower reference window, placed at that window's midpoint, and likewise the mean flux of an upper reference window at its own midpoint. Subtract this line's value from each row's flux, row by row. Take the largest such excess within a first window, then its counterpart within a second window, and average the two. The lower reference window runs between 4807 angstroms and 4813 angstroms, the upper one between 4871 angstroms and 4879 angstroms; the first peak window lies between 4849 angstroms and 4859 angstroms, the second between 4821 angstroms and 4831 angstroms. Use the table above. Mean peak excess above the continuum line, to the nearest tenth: 2.8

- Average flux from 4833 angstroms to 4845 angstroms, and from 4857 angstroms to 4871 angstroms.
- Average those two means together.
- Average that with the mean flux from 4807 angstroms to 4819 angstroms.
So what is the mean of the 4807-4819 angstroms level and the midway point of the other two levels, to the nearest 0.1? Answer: 32.3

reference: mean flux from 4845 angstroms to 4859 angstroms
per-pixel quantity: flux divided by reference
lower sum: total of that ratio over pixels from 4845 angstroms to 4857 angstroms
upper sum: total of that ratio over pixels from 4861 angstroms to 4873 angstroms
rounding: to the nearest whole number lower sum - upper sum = 0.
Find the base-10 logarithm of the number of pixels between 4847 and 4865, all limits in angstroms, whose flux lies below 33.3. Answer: 0.90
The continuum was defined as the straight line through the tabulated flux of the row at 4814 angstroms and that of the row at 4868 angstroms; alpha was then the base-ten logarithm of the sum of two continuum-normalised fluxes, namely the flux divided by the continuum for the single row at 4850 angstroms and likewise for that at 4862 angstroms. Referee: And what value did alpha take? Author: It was 0.325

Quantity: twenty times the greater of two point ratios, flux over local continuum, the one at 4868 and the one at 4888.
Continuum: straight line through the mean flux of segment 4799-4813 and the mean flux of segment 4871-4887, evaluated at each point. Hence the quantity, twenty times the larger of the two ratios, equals 21.3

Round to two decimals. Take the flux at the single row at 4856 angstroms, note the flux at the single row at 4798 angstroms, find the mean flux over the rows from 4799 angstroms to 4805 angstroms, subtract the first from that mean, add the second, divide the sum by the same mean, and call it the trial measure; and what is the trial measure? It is 1.09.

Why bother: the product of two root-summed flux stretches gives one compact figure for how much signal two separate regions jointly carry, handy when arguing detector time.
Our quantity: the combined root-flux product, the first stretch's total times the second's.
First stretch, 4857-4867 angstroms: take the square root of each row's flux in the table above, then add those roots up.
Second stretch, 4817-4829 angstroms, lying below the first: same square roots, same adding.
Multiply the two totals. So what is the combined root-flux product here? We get 953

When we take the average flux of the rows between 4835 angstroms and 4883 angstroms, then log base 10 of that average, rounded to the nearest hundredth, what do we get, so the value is 1.50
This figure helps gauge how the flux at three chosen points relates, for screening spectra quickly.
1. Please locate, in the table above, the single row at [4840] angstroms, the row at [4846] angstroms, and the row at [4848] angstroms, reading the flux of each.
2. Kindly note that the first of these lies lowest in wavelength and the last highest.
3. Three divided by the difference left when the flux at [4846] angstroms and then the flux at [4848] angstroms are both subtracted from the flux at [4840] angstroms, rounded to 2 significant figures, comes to -0.091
